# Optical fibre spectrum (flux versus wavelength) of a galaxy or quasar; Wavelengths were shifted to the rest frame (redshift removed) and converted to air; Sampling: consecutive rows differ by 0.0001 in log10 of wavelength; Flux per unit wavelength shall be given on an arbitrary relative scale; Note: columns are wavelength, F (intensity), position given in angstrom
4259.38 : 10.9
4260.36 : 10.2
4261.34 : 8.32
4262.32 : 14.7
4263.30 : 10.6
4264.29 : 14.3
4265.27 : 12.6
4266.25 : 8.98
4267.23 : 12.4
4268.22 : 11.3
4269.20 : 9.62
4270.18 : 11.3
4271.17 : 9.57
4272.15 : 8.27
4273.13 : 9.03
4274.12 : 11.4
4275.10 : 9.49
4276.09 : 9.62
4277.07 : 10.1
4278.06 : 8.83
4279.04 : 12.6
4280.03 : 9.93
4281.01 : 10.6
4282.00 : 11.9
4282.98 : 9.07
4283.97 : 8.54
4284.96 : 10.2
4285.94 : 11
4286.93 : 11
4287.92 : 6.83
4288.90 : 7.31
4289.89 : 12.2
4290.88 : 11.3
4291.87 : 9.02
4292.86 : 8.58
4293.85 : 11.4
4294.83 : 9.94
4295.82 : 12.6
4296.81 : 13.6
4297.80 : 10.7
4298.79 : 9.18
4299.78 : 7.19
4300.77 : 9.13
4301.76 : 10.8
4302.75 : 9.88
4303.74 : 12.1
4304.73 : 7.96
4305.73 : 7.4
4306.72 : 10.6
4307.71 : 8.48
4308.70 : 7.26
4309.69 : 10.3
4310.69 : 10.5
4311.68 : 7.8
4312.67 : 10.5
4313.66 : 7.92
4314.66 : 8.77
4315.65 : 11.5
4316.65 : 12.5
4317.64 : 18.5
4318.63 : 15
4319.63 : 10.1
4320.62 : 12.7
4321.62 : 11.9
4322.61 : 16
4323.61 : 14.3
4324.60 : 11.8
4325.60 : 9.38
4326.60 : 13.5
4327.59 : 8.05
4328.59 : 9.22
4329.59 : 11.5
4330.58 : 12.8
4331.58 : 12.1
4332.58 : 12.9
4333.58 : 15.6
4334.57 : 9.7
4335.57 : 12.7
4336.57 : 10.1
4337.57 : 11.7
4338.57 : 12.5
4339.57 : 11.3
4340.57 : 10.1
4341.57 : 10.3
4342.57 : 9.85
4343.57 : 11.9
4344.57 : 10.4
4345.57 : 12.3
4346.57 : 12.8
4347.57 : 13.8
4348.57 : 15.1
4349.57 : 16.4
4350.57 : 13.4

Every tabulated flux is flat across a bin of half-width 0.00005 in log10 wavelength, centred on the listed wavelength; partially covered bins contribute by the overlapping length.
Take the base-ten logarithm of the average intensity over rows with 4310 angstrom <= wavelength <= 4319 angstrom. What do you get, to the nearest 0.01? 1.06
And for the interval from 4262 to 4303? 1.02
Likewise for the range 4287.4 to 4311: 0.99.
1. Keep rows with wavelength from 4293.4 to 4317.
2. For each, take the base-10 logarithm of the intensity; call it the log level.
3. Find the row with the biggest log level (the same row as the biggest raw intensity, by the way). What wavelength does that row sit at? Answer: 4296.81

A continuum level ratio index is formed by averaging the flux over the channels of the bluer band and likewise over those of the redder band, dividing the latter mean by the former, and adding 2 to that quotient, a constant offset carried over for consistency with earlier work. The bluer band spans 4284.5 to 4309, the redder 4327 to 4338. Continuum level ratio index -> 3.169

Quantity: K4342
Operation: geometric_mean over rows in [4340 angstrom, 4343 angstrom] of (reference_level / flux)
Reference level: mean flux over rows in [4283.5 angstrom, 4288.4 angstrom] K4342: 0.94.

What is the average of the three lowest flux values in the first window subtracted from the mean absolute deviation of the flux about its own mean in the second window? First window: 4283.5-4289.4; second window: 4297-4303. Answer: -6.6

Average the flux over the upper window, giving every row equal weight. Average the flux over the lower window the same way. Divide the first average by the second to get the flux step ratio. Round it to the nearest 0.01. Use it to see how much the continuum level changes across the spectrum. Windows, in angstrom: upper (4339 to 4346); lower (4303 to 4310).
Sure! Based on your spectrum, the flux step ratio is 1.19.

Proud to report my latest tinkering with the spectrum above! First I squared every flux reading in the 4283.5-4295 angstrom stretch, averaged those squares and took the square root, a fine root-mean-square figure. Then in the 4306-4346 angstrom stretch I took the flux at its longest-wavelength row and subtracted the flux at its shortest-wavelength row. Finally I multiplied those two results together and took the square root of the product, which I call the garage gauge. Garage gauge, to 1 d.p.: 4.1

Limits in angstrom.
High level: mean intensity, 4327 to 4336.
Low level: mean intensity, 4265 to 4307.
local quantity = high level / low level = 1.15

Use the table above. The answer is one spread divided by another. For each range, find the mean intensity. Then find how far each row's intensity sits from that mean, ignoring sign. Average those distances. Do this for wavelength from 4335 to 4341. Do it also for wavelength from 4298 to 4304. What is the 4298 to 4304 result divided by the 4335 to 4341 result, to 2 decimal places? 1.35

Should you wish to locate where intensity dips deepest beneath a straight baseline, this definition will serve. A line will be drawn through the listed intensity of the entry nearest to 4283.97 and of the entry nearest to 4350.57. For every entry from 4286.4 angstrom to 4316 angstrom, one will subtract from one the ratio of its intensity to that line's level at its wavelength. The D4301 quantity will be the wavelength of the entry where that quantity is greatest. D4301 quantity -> 4308.70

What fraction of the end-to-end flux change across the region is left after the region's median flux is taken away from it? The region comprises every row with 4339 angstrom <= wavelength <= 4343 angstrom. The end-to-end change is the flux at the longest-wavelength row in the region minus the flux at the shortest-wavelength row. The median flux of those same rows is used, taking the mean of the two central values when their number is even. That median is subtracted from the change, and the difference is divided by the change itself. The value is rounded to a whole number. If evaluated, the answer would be 8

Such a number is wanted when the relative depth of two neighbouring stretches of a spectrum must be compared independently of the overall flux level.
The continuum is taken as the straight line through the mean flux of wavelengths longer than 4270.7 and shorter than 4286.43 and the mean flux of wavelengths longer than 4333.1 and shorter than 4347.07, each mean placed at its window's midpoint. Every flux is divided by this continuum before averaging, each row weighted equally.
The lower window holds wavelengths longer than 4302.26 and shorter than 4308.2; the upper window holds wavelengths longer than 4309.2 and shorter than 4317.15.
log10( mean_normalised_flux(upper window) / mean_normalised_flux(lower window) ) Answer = 0.02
